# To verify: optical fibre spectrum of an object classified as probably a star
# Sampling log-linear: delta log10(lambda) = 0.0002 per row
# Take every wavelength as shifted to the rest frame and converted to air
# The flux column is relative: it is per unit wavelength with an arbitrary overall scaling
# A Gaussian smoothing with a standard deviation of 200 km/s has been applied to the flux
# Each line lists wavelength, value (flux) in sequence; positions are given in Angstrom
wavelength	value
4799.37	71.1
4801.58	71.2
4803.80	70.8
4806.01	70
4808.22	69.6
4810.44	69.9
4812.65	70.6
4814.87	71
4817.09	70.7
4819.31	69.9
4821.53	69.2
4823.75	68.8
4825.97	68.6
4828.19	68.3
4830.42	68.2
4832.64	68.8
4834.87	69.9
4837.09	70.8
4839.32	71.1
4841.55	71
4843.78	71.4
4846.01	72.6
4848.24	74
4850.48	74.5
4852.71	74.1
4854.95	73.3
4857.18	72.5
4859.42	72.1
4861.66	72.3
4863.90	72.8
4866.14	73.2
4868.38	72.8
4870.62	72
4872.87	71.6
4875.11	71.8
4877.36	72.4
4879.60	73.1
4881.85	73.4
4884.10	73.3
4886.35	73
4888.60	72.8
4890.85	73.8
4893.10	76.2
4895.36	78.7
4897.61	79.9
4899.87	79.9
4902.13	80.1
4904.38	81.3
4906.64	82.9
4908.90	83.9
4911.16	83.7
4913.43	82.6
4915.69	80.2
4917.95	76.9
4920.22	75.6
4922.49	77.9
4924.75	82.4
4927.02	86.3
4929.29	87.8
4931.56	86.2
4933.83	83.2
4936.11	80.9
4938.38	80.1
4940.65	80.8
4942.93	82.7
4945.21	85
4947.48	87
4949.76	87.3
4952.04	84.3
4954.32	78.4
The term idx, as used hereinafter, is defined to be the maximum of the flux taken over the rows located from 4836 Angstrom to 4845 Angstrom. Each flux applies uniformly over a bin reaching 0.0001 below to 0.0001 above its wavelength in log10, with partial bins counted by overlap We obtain 71.4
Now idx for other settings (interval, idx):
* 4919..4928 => 86.3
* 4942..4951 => 87.3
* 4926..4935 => 87.8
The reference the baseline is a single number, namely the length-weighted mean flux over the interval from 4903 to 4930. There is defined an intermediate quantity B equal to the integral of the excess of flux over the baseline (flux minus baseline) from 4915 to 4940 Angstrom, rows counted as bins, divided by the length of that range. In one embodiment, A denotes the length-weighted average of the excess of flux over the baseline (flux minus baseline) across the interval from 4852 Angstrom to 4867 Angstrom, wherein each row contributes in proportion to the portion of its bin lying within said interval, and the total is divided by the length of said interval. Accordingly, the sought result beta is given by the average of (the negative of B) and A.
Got -4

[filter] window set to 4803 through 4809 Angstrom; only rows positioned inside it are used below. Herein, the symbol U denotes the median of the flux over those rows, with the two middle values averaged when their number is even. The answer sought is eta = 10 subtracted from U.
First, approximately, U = 70.0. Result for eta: 60.0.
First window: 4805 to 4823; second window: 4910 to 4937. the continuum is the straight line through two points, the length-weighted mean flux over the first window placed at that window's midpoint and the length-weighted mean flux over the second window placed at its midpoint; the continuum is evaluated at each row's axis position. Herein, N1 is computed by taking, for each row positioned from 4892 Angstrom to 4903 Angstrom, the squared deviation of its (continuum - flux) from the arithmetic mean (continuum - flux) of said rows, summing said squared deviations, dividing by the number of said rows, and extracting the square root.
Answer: 1.2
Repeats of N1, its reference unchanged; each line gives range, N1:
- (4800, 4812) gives 0.9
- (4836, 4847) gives 0.4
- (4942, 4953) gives 1.6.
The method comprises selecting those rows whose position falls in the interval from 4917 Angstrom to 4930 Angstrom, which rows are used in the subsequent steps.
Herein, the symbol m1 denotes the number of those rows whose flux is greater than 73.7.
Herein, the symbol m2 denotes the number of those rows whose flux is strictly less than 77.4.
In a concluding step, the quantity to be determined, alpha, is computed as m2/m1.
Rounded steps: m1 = 6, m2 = 2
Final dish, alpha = 0.3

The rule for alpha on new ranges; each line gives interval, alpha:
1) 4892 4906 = 0.2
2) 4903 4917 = 0.0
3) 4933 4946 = 0.0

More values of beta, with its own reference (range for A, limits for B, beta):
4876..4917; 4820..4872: 3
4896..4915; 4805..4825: 6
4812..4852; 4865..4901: -2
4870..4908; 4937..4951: -4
